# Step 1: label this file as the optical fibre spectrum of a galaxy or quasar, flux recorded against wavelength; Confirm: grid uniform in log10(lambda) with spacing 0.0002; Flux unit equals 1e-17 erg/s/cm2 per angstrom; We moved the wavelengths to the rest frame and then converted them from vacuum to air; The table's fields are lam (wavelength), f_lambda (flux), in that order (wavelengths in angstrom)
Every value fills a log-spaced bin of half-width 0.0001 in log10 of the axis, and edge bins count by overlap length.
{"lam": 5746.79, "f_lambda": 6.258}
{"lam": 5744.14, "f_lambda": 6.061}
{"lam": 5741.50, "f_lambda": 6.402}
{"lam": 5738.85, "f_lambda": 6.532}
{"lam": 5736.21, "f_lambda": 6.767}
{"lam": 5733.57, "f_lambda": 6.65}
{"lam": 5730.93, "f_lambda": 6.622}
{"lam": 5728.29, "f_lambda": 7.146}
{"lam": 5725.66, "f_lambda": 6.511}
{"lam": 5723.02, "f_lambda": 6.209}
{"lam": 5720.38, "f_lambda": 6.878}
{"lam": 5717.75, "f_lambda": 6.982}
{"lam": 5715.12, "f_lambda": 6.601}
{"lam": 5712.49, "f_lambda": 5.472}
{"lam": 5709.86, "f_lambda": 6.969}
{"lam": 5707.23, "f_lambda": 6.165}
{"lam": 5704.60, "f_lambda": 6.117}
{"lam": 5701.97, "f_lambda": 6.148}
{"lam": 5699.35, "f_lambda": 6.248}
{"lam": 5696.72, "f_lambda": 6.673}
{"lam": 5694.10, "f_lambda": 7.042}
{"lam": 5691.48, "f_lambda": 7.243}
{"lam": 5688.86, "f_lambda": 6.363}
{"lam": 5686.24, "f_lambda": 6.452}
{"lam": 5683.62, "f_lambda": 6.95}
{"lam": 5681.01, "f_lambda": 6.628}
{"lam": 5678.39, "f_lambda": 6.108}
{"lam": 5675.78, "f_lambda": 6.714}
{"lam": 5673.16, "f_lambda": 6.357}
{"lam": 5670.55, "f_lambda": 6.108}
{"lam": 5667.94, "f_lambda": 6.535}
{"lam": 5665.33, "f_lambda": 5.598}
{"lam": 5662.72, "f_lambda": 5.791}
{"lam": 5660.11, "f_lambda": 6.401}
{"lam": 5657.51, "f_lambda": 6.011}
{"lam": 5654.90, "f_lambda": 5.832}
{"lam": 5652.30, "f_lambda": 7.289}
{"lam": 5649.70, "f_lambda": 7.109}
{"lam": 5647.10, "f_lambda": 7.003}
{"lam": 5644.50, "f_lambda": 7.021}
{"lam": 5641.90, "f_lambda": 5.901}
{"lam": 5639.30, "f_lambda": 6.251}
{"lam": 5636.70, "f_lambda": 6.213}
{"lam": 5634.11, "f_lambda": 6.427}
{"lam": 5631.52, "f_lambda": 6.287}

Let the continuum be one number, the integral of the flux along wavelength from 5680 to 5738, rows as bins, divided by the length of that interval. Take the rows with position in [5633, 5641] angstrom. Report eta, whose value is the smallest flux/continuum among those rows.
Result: 0.94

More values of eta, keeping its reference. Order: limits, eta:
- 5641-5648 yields 0.90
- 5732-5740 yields 0.99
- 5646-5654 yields 1.06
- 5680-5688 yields 0.98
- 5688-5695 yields 0.97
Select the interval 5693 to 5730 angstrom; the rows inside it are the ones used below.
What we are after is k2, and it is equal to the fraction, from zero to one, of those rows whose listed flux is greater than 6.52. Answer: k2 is 0.50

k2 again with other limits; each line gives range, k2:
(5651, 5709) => 0.36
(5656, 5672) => 0.17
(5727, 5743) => 0.83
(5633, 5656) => 0.44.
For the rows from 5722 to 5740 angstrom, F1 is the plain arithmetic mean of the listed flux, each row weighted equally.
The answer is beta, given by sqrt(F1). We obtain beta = 2.58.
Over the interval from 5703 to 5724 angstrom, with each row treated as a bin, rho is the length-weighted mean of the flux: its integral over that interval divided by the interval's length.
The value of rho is 6.42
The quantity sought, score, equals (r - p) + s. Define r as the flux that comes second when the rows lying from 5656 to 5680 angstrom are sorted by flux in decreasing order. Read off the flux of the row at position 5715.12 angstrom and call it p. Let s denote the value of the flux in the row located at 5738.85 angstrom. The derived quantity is 6.5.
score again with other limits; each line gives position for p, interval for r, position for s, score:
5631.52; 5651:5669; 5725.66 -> 6.8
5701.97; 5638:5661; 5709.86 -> 7.9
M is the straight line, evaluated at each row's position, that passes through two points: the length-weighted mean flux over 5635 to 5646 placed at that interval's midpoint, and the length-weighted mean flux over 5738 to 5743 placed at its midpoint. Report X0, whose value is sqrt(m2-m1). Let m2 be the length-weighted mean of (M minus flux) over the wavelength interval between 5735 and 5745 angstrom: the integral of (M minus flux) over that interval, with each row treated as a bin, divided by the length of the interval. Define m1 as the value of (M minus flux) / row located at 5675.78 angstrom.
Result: 0.6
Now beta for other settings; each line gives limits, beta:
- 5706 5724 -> 2.54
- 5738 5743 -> 2.54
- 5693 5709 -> 2.53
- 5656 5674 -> 2.47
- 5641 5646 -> 2.54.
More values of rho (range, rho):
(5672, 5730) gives 6.55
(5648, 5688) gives 6.40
